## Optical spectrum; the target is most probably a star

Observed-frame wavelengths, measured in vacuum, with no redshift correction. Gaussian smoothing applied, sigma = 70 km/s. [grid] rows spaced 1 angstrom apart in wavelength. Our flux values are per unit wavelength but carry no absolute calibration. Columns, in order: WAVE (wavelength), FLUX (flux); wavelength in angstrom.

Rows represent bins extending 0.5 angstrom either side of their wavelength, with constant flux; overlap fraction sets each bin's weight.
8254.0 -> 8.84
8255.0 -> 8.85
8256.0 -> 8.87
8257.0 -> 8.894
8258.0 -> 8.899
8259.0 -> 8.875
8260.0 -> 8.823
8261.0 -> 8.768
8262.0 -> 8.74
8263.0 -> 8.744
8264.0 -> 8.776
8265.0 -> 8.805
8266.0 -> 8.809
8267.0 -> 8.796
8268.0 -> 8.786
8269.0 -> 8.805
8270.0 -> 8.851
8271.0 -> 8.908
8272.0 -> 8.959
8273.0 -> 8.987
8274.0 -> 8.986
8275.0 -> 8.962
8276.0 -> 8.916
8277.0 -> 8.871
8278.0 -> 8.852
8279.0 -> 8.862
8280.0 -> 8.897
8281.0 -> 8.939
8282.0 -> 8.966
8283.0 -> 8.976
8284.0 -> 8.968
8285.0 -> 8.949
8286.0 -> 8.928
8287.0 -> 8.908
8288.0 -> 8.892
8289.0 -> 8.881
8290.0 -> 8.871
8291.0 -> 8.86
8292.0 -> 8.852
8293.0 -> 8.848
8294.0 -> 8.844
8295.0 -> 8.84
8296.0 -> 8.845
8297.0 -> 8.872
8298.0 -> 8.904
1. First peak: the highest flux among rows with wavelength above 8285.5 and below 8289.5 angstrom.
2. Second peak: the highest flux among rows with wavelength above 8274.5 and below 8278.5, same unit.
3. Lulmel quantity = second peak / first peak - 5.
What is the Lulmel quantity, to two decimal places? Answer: -4.00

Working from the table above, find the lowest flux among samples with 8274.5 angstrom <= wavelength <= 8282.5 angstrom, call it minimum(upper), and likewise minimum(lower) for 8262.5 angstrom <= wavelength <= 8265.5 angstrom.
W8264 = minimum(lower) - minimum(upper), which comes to -0.108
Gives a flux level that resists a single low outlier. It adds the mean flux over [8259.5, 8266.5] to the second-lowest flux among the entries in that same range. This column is 17.5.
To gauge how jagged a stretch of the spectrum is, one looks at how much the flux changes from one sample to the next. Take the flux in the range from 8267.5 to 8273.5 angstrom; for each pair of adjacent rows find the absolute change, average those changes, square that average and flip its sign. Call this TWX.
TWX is -0.0016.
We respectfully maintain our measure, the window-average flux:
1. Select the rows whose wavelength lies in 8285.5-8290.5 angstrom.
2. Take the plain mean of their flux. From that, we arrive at 8.90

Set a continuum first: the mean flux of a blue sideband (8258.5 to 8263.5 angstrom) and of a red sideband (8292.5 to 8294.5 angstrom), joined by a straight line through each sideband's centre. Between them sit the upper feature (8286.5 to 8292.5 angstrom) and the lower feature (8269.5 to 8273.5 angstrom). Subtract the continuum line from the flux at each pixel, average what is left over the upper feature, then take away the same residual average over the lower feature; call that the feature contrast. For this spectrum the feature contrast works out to -0.08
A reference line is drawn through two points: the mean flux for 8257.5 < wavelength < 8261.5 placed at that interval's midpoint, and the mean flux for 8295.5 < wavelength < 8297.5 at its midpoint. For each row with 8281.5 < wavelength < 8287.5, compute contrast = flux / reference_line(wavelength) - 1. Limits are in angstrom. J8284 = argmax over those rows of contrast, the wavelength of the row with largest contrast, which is 8283.0 angstrom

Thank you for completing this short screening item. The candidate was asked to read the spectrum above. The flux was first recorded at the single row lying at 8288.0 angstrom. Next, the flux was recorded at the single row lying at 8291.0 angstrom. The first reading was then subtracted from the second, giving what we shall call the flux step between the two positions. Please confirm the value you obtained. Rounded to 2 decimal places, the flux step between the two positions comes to -0.03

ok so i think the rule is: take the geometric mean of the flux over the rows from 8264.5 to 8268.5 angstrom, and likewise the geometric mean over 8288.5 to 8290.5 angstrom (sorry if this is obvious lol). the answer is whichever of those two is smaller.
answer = 8.80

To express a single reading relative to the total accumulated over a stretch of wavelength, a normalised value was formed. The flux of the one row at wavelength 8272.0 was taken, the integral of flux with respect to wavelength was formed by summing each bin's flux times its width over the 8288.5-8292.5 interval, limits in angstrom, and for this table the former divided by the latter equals 0.253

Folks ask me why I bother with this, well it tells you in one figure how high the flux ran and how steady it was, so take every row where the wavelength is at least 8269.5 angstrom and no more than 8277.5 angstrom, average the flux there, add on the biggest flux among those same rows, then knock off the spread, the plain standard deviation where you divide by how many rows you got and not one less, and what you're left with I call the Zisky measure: 17.9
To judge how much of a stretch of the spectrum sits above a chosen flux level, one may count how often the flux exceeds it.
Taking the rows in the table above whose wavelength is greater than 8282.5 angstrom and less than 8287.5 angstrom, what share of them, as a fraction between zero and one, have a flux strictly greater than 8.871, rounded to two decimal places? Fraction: 1.00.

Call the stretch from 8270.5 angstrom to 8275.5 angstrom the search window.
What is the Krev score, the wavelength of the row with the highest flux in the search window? 8273.0 angstrom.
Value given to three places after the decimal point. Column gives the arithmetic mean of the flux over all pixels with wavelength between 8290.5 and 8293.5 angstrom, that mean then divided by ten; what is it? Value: 0.885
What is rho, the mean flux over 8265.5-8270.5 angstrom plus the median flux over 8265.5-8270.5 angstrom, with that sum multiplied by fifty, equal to 881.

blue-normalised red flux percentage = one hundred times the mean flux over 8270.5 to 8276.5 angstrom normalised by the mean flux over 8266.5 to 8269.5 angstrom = 102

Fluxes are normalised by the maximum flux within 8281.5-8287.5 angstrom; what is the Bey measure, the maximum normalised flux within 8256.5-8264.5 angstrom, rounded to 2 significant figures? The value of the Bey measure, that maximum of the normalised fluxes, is 0.99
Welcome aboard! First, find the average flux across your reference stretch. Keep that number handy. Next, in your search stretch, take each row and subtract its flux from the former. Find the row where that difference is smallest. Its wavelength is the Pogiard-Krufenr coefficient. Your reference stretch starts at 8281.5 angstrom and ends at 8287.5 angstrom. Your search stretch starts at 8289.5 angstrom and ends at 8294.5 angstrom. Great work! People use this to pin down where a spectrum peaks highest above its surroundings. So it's 8290.0 angstrom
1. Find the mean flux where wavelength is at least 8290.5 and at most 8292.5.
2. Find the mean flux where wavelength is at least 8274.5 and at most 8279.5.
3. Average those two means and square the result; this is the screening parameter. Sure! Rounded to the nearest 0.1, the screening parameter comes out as 78.8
